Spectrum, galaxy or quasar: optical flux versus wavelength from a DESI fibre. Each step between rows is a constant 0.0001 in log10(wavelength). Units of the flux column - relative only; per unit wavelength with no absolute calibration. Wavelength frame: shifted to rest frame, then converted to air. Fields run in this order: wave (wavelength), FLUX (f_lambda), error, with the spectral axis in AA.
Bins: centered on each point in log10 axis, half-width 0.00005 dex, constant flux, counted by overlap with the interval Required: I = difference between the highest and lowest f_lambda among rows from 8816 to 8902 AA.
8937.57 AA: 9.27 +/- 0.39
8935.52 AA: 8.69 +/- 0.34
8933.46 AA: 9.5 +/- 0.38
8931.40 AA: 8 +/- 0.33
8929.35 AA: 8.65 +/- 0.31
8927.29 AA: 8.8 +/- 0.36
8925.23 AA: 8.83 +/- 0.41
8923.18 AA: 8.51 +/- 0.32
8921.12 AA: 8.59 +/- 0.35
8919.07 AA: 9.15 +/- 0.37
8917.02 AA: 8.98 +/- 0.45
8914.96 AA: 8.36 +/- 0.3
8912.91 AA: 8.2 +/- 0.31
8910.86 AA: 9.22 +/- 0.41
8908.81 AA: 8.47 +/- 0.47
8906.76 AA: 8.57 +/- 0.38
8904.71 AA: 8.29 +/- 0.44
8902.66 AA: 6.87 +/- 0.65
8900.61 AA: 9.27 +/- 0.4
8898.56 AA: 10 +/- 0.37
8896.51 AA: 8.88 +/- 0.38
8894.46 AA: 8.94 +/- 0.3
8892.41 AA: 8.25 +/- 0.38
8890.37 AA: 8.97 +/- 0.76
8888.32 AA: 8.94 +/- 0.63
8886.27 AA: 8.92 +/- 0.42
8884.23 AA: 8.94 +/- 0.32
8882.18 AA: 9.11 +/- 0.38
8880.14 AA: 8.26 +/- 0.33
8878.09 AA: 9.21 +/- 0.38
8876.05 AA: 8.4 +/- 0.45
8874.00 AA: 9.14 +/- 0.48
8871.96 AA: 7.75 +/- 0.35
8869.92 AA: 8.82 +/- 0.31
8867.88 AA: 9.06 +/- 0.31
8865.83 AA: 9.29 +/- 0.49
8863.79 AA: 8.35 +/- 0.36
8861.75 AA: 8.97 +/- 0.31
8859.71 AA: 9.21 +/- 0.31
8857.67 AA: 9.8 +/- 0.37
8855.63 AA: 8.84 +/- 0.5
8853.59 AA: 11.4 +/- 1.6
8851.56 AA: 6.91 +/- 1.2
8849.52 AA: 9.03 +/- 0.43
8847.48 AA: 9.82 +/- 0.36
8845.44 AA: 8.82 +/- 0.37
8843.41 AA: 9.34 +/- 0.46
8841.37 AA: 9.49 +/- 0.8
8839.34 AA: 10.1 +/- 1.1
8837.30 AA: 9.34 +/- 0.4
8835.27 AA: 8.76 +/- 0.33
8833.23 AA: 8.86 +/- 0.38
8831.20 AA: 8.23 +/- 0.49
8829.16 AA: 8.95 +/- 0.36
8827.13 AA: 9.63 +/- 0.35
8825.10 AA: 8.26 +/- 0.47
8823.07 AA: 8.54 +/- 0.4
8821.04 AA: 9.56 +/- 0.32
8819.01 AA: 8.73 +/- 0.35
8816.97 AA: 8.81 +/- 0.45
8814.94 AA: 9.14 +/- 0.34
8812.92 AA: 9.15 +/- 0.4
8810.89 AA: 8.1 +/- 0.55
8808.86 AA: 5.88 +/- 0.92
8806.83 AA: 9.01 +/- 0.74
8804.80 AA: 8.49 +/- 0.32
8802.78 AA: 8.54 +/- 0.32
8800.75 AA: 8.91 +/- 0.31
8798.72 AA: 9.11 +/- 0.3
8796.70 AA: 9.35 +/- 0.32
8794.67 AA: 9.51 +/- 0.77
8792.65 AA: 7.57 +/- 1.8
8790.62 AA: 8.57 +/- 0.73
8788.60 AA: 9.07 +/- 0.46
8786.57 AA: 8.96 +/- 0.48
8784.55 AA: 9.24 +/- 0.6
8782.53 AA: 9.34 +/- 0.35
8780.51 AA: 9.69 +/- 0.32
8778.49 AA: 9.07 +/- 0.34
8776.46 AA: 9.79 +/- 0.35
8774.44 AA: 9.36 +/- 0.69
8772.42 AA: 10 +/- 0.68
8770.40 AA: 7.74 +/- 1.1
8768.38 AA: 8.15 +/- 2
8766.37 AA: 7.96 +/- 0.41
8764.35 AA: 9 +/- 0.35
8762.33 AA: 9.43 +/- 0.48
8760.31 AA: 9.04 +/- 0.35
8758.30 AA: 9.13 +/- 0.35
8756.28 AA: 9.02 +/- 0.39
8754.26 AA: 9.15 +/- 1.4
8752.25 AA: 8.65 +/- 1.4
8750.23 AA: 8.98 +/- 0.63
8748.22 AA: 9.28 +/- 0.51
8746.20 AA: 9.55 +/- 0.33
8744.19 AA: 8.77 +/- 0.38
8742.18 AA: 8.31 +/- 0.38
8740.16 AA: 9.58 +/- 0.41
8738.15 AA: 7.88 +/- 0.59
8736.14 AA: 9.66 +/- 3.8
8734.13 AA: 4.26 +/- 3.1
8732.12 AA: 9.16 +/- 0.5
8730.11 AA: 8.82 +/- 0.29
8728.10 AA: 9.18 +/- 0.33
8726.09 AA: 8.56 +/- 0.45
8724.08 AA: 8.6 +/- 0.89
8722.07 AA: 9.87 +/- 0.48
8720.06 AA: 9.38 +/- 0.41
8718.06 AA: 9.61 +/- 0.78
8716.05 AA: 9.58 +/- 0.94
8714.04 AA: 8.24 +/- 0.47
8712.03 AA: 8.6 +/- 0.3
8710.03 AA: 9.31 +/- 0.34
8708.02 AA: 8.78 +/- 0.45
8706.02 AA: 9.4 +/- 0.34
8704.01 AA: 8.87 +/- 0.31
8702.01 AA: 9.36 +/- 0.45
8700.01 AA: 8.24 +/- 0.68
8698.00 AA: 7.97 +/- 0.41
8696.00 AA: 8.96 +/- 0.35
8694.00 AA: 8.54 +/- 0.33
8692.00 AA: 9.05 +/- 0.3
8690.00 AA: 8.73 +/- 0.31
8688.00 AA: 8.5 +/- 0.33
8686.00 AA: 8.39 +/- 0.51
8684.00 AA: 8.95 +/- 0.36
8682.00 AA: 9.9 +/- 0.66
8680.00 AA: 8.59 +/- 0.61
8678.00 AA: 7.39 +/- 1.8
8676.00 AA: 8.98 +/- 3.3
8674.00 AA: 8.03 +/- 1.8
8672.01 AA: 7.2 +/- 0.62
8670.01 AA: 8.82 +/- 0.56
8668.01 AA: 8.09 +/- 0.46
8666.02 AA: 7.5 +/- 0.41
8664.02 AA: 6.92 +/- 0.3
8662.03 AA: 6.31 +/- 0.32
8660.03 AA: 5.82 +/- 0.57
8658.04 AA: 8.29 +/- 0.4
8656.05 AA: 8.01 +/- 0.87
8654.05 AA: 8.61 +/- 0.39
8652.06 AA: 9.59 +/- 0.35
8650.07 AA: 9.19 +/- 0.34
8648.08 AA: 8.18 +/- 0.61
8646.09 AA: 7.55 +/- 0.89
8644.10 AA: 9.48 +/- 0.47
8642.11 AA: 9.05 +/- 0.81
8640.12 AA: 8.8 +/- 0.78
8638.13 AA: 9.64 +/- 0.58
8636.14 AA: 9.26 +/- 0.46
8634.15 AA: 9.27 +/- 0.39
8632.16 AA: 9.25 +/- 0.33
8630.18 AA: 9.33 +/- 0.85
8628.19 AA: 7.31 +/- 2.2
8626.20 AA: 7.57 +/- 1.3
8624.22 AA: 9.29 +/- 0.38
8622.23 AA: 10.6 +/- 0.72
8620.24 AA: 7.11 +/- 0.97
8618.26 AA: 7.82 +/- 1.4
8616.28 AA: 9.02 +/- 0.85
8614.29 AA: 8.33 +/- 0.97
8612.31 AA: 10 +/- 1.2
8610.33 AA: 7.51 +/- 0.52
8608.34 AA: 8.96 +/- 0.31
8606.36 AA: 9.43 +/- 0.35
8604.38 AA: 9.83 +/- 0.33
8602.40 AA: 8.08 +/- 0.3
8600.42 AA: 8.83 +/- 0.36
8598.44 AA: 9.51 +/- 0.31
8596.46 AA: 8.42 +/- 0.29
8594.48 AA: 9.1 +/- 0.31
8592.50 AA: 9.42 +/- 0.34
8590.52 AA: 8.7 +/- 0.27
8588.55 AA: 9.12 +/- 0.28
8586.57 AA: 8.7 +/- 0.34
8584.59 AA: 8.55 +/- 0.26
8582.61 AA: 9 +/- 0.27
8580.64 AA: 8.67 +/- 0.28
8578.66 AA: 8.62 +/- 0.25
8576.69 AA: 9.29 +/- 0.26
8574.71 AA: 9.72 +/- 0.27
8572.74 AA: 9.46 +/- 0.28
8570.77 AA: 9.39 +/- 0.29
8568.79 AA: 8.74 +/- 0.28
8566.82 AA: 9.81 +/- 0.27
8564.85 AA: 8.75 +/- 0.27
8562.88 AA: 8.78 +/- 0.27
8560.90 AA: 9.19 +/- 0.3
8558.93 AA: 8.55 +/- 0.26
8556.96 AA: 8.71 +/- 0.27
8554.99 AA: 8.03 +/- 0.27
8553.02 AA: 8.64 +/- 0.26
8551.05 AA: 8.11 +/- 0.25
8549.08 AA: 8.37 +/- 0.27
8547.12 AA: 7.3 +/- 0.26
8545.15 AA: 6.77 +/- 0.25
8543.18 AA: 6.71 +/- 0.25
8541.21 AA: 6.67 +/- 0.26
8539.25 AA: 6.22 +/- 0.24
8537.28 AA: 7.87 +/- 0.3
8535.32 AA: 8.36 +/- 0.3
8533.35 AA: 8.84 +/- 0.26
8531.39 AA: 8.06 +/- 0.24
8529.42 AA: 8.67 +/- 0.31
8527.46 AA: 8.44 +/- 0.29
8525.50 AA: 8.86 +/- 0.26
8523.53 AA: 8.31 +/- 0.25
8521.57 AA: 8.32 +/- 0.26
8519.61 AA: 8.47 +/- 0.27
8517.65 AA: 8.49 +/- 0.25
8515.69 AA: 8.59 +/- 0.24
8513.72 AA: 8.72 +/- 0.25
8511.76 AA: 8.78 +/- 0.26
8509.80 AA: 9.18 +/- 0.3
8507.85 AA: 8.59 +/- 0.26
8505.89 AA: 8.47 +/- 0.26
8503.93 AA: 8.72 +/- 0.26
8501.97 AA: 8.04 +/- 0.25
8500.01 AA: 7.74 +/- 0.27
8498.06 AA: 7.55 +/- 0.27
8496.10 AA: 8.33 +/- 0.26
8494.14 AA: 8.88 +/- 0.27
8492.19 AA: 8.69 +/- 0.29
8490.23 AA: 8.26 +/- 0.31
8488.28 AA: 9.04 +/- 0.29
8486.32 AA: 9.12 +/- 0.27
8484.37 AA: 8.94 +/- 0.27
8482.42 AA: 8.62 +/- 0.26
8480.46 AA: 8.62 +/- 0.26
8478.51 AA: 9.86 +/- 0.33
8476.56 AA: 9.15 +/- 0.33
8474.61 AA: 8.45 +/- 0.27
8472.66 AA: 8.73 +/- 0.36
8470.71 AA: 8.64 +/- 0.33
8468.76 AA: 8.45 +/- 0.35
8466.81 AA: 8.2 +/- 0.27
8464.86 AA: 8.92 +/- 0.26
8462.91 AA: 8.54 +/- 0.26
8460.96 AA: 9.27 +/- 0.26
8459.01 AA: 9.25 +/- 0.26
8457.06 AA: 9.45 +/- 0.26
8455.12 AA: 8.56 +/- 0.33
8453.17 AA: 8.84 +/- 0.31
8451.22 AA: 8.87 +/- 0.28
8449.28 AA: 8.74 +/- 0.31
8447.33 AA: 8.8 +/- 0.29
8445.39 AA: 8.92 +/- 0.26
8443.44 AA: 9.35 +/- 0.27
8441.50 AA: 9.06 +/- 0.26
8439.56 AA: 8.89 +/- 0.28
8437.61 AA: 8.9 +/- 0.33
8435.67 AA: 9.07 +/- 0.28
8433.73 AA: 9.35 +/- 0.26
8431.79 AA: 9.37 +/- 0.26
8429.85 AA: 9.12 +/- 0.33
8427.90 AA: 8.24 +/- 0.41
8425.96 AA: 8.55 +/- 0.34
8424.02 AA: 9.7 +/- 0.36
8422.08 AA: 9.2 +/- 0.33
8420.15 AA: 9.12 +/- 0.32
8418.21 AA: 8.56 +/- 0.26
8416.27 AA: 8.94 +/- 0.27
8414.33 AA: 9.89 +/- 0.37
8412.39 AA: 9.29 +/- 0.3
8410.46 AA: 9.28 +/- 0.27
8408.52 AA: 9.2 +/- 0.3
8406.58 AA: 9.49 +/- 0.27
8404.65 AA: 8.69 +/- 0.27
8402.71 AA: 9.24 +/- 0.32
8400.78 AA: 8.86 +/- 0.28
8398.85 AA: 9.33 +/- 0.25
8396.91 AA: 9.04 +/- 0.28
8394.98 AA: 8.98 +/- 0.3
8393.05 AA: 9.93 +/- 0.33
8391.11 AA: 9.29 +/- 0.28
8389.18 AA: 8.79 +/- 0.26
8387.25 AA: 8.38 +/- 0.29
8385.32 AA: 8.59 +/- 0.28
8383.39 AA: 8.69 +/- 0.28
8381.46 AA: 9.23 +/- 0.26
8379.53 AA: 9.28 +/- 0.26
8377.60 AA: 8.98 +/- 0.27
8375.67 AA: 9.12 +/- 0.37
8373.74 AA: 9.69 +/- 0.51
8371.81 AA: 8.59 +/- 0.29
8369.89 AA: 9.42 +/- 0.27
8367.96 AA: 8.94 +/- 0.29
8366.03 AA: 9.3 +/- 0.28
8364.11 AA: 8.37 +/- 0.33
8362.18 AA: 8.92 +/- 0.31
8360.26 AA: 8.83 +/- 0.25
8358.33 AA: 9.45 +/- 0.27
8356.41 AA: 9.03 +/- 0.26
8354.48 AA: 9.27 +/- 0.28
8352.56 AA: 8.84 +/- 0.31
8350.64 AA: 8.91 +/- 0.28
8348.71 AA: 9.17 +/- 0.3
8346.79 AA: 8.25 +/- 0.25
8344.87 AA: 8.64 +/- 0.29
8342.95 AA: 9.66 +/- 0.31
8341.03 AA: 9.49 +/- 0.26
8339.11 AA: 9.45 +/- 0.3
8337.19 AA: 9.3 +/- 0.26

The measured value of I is 4.5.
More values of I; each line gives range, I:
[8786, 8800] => 1.9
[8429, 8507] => 2.3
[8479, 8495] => 0.9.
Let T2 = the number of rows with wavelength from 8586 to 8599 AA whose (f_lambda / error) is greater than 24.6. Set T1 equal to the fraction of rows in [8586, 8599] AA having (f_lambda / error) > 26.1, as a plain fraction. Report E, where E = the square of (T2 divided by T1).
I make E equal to 67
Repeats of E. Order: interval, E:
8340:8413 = 1614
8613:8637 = 144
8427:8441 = 49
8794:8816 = 121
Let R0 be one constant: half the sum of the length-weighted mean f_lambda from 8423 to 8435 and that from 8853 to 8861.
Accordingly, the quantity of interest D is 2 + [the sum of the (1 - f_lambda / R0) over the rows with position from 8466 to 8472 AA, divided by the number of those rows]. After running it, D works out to 2.101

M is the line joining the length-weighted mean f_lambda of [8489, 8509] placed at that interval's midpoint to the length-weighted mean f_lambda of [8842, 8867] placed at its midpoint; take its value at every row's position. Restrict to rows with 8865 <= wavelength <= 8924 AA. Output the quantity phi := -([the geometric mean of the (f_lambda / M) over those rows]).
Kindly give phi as -0.94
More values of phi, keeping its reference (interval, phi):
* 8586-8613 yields -1.04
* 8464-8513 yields -1.04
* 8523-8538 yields -1.00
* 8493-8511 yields -1.00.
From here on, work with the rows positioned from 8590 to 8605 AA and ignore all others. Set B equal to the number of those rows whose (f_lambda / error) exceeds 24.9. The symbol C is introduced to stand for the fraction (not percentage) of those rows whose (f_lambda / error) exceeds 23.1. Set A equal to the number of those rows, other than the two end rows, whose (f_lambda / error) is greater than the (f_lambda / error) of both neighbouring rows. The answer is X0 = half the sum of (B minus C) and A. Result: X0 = 4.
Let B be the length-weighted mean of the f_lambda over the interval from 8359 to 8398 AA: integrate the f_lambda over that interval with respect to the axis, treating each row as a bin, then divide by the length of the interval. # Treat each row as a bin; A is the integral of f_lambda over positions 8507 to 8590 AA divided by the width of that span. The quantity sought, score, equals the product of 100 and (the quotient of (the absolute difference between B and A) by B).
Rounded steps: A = 8.49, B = 9.02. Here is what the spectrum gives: 5.9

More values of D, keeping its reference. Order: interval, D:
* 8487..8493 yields 2.076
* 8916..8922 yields 2.050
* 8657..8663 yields 2.274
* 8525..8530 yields 2.077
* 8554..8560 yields 2.101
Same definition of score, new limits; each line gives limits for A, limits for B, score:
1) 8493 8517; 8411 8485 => 5.5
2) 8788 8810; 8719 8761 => 3.1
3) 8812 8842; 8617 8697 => 6.9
